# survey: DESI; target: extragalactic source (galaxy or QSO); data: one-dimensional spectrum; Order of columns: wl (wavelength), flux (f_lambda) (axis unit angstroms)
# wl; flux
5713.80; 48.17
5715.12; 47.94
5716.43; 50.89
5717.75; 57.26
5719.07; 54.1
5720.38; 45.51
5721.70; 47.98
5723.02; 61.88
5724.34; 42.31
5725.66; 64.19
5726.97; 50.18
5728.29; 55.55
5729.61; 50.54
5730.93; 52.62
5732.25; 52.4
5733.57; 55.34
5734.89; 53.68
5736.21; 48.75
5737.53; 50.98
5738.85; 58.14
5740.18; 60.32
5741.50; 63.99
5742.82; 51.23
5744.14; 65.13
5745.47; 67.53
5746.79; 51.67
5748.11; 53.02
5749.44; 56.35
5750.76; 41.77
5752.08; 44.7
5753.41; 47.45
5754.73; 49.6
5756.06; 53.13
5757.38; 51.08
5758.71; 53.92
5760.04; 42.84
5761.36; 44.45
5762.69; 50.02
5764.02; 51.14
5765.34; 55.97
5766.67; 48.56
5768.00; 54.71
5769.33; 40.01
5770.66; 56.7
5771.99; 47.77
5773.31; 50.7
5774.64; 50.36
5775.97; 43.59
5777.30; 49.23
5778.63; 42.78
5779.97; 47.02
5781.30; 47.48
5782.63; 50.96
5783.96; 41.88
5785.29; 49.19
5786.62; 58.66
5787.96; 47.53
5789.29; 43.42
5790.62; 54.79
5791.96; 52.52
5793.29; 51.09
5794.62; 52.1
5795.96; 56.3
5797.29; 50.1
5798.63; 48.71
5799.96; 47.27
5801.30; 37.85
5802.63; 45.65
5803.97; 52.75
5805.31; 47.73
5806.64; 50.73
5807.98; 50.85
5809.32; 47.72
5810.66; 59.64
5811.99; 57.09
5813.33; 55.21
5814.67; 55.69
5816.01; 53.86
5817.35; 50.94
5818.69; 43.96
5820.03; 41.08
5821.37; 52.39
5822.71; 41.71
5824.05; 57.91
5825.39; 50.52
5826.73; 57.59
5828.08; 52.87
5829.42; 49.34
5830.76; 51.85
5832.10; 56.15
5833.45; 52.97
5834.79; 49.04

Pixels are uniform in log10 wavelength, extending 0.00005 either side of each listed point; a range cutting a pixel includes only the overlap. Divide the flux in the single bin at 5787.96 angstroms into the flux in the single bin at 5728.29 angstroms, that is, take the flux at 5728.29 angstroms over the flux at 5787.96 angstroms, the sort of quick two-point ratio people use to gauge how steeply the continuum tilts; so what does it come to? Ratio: 1.17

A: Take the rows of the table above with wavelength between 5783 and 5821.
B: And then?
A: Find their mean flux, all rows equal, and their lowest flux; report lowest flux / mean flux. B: 0.75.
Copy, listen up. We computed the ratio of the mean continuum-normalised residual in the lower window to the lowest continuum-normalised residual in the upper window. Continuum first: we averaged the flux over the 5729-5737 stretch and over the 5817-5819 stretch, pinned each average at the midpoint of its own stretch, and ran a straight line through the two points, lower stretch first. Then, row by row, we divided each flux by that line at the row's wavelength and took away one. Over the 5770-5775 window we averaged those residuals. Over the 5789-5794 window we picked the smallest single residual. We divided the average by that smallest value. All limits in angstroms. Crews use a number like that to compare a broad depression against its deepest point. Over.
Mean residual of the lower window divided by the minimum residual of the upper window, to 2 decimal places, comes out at -0.24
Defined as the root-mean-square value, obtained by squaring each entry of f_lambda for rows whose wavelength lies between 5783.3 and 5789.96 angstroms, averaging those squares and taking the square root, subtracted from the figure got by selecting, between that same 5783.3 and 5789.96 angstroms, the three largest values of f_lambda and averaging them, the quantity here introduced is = 3.3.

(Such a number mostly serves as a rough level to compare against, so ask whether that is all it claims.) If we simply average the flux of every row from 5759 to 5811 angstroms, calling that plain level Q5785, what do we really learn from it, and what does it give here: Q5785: 49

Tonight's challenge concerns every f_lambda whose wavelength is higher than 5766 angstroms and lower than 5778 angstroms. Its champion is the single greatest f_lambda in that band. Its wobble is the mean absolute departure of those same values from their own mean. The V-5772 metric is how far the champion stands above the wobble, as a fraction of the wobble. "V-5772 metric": 14.6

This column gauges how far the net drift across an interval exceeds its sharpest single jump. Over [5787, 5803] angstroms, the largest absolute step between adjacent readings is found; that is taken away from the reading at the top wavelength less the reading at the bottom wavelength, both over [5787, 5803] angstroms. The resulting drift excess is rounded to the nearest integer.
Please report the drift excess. -13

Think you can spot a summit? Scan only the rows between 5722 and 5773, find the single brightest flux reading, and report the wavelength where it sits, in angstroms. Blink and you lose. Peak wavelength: 5745.47 angstroms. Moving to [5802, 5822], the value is 5810.66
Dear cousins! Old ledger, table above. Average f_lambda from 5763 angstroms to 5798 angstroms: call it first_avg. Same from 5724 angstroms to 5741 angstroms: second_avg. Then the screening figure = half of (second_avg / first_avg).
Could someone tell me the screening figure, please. 0.54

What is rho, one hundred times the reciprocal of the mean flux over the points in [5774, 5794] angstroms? 2.05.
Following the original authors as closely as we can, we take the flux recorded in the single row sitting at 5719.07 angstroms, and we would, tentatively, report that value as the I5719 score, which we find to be 54.1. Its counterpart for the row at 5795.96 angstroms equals 56.3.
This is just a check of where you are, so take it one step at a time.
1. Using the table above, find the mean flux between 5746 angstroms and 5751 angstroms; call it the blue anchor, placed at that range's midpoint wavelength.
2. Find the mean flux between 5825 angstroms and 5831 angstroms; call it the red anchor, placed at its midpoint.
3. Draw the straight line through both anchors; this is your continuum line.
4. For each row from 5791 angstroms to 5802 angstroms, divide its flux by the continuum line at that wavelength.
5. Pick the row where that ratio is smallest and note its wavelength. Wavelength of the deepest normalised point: 5801.30 angstroms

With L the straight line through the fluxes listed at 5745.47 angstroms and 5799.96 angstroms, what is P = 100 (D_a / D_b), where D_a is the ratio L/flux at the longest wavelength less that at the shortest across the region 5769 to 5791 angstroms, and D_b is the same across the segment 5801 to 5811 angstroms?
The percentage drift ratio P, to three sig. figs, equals 106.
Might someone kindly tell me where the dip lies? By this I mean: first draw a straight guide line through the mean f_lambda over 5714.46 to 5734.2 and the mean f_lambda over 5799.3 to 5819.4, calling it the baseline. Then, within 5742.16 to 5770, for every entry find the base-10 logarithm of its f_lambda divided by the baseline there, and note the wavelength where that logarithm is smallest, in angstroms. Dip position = 5769.33 angstroms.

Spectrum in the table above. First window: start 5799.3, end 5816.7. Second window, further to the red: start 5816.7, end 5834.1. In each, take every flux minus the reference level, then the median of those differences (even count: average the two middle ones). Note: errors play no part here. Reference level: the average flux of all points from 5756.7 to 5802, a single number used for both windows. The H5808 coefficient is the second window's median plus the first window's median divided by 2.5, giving 3.4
